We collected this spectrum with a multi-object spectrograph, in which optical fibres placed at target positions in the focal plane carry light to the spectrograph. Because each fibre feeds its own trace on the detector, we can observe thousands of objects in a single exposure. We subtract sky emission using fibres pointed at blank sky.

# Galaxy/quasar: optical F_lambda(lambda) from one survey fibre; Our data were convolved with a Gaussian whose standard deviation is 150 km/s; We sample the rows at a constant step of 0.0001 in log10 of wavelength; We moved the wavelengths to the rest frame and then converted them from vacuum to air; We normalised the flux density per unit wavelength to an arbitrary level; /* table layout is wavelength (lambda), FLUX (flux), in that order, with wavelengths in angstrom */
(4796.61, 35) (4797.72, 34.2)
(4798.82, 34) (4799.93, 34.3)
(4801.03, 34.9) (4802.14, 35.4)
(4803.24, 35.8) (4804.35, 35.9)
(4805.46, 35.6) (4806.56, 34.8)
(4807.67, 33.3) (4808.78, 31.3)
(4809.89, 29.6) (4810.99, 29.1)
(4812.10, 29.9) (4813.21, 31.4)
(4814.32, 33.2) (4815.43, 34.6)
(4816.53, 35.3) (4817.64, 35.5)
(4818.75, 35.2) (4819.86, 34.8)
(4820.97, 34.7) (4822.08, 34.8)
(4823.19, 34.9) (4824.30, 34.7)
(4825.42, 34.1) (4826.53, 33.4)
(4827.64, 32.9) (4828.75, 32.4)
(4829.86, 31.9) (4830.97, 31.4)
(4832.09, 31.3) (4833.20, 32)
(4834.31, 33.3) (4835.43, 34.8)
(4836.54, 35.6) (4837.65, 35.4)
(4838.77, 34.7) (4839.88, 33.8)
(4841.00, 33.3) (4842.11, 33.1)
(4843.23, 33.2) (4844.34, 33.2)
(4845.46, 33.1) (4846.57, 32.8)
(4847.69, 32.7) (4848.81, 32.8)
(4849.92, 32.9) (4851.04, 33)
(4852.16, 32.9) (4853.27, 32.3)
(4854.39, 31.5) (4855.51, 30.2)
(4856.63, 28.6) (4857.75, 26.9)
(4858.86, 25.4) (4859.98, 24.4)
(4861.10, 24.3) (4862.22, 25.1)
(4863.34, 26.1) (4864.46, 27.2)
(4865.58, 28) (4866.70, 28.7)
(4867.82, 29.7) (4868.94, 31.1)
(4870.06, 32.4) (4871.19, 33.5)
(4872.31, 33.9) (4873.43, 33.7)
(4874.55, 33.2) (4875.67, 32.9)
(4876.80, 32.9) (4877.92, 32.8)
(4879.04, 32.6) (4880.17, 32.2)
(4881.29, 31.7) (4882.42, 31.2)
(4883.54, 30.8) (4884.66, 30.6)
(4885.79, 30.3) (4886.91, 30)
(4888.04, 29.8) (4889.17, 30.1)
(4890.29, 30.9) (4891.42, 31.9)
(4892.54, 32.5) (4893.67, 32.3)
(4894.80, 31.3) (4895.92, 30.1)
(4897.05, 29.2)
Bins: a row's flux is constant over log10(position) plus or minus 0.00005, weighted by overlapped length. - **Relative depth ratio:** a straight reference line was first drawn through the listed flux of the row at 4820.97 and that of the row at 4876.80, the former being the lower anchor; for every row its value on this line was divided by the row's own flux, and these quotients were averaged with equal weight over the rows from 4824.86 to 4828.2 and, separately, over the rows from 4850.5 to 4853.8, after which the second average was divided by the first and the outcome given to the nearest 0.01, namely 1.00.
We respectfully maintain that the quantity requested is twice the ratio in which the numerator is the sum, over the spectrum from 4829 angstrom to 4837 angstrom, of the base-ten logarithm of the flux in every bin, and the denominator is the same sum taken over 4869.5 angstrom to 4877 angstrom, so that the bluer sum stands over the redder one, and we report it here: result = 1.99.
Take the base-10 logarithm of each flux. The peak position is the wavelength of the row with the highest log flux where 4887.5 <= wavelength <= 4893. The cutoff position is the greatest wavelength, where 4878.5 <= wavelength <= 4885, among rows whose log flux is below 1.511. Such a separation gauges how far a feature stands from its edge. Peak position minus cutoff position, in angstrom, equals 7.9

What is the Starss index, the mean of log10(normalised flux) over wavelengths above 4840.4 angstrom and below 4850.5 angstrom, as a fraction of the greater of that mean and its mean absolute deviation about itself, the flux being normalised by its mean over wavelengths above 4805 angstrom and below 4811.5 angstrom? 1.0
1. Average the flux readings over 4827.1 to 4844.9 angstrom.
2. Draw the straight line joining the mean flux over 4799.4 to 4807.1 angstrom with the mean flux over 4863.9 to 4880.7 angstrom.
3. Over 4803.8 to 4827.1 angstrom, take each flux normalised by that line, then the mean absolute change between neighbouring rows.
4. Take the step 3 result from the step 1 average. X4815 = 33.2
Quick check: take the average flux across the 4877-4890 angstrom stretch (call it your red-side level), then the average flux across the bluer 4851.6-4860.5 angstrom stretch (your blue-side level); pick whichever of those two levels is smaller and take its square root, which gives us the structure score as 5.39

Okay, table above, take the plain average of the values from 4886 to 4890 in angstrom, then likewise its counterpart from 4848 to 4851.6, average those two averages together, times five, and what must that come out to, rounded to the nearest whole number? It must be 157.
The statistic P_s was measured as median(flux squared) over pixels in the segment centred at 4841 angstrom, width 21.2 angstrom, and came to 1096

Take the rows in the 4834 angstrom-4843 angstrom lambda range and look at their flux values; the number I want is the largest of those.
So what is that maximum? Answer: 35.6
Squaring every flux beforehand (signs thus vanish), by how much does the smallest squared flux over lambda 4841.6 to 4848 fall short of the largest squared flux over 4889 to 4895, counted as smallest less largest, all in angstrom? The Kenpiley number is 13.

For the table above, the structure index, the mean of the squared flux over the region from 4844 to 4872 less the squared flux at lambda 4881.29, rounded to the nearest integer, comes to -98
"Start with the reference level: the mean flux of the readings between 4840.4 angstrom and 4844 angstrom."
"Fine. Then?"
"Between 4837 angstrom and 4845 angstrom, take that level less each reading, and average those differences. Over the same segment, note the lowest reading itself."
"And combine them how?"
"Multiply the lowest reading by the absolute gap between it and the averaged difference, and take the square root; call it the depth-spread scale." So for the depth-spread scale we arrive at 33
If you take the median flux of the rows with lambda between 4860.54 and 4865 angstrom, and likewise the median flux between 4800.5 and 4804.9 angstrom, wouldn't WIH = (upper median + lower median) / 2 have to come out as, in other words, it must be 30.6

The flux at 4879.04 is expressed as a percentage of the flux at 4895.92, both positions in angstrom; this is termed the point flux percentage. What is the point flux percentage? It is 108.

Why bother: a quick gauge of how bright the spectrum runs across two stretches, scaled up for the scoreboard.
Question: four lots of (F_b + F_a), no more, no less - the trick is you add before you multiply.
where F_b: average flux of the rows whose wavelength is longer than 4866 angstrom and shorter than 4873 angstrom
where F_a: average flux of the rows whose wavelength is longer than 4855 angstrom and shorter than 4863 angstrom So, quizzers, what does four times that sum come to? 232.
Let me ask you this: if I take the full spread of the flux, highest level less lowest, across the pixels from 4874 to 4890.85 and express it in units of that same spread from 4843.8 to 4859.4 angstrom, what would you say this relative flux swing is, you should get 0.4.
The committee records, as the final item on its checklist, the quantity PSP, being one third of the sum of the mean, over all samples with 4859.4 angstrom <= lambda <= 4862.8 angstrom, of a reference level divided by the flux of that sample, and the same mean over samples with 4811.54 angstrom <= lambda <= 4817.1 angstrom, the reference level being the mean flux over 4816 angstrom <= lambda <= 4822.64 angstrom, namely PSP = 0.83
